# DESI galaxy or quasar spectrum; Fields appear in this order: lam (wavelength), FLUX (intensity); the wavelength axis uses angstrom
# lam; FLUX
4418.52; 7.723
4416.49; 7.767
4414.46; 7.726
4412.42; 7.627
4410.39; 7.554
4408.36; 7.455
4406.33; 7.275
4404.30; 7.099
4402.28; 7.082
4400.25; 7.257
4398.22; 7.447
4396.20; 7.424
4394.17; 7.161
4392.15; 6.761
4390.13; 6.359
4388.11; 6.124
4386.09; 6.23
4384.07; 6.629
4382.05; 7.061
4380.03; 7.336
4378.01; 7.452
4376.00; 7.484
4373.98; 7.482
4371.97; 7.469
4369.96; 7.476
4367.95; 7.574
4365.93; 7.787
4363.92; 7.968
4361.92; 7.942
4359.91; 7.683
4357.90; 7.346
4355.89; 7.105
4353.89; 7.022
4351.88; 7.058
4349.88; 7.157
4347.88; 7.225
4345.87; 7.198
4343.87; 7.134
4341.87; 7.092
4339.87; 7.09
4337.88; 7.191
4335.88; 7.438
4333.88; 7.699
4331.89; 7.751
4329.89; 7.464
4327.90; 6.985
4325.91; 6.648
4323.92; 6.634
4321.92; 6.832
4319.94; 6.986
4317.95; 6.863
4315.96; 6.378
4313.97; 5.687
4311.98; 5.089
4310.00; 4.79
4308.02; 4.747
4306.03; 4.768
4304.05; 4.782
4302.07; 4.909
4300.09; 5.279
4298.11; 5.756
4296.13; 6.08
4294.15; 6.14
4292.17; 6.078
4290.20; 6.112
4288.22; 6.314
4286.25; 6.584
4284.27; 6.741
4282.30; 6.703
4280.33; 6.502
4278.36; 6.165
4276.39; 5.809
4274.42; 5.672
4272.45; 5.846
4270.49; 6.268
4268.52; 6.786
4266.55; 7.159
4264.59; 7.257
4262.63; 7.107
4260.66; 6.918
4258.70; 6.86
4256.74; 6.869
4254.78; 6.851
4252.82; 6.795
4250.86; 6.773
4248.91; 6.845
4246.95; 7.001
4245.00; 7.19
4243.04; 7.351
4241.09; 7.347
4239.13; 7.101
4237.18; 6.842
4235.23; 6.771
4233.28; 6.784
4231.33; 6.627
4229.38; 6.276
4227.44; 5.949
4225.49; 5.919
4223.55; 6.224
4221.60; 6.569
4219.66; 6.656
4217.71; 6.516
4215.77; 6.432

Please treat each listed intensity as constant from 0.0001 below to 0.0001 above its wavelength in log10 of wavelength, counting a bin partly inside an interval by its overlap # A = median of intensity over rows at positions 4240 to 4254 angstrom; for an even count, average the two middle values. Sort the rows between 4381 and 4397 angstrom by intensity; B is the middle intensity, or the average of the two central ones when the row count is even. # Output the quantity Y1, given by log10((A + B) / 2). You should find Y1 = 0.836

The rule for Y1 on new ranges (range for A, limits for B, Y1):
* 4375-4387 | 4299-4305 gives 0.782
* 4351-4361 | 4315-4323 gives 0.844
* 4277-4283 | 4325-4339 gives 0.843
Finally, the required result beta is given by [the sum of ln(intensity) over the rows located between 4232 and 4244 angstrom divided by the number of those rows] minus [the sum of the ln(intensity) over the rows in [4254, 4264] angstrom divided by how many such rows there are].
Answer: 0.02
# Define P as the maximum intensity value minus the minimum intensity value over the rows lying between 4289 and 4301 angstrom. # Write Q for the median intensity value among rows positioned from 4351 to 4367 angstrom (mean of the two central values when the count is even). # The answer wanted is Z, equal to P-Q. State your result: -6.7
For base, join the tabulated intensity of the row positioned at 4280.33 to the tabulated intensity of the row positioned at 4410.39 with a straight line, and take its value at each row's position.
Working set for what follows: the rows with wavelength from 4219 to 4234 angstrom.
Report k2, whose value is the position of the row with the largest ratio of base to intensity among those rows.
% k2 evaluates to 4225.49 angstrom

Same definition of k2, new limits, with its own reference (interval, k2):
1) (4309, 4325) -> 4310.00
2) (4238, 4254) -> 4250.86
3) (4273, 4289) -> 4274.42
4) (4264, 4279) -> 4274.42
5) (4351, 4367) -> 4353.89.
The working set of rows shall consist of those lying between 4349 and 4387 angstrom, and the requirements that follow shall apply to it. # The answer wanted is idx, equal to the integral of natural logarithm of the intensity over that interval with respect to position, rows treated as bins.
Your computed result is 76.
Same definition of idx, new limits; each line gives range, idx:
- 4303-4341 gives 70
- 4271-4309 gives 67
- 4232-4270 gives 74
